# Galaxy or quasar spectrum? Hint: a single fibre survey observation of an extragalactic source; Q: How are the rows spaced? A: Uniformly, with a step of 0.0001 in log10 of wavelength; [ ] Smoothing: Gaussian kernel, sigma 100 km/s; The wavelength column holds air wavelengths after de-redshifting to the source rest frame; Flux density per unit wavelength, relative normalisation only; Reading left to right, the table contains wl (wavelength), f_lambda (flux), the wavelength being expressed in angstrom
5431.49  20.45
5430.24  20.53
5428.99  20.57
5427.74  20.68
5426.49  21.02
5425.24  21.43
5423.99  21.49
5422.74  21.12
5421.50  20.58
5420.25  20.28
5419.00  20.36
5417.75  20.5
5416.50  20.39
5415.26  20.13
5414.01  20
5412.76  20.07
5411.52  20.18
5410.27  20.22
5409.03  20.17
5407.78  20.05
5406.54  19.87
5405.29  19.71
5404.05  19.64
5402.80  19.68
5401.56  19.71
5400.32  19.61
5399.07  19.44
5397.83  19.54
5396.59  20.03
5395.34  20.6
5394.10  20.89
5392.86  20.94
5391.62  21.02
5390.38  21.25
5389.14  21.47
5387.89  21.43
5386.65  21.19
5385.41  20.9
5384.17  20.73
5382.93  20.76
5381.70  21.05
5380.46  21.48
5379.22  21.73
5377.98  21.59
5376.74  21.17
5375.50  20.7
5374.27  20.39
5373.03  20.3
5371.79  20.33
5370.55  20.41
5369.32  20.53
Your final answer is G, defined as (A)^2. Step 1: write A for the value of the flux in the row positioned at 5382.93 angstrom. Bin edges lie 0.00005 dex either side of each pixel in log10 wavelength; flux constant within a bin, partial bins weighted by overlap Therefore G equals 431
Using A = 20.76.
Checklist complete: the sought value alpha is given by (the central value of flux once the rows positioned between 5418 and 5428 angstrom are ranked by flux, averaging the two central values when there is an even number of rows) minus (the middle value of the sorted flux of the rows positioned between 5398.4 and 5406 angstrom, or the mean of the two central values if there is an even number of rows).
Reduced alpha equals 1.2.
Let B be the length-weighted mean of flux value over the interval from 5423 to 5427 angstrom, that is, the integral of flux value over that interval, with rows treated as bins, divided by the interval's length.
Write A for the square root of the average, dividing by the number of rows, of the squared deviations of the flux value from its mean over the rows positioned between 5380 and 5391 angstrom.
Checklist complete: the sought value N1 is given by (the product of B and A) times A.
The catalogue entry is 1.7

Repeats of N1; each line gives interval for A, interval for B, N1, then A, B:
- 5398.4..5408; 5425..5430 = 0.6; 0.17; 20.9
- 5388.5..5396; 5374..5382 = 1.6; 0.28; 21.2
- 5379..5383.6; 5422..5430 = 3.0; 0.38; 21.0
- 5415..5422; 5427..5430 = 0.4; 0.15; 20.6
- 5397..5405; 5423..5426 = 0.2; 0.09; 21.4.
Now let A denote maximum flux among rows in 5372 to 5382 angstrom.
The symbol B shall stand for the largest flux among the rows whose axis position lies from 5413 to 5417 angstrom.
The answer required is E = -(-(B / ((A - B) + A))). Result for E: 0.88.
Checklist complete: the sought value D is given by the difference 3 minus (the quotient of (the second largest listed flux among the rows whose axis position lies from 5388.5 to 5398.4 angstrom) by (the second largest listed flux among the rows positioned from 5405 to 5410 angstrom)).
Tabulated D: 1.94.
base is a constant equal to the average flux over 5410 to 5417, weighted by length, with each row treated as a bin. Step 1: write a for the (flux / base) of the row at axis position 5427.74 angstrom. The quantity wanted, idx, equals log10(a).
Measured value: 0.011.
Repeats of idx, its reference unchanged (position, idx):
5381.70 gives 0.019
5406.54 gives -0.006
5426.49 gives 0.018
